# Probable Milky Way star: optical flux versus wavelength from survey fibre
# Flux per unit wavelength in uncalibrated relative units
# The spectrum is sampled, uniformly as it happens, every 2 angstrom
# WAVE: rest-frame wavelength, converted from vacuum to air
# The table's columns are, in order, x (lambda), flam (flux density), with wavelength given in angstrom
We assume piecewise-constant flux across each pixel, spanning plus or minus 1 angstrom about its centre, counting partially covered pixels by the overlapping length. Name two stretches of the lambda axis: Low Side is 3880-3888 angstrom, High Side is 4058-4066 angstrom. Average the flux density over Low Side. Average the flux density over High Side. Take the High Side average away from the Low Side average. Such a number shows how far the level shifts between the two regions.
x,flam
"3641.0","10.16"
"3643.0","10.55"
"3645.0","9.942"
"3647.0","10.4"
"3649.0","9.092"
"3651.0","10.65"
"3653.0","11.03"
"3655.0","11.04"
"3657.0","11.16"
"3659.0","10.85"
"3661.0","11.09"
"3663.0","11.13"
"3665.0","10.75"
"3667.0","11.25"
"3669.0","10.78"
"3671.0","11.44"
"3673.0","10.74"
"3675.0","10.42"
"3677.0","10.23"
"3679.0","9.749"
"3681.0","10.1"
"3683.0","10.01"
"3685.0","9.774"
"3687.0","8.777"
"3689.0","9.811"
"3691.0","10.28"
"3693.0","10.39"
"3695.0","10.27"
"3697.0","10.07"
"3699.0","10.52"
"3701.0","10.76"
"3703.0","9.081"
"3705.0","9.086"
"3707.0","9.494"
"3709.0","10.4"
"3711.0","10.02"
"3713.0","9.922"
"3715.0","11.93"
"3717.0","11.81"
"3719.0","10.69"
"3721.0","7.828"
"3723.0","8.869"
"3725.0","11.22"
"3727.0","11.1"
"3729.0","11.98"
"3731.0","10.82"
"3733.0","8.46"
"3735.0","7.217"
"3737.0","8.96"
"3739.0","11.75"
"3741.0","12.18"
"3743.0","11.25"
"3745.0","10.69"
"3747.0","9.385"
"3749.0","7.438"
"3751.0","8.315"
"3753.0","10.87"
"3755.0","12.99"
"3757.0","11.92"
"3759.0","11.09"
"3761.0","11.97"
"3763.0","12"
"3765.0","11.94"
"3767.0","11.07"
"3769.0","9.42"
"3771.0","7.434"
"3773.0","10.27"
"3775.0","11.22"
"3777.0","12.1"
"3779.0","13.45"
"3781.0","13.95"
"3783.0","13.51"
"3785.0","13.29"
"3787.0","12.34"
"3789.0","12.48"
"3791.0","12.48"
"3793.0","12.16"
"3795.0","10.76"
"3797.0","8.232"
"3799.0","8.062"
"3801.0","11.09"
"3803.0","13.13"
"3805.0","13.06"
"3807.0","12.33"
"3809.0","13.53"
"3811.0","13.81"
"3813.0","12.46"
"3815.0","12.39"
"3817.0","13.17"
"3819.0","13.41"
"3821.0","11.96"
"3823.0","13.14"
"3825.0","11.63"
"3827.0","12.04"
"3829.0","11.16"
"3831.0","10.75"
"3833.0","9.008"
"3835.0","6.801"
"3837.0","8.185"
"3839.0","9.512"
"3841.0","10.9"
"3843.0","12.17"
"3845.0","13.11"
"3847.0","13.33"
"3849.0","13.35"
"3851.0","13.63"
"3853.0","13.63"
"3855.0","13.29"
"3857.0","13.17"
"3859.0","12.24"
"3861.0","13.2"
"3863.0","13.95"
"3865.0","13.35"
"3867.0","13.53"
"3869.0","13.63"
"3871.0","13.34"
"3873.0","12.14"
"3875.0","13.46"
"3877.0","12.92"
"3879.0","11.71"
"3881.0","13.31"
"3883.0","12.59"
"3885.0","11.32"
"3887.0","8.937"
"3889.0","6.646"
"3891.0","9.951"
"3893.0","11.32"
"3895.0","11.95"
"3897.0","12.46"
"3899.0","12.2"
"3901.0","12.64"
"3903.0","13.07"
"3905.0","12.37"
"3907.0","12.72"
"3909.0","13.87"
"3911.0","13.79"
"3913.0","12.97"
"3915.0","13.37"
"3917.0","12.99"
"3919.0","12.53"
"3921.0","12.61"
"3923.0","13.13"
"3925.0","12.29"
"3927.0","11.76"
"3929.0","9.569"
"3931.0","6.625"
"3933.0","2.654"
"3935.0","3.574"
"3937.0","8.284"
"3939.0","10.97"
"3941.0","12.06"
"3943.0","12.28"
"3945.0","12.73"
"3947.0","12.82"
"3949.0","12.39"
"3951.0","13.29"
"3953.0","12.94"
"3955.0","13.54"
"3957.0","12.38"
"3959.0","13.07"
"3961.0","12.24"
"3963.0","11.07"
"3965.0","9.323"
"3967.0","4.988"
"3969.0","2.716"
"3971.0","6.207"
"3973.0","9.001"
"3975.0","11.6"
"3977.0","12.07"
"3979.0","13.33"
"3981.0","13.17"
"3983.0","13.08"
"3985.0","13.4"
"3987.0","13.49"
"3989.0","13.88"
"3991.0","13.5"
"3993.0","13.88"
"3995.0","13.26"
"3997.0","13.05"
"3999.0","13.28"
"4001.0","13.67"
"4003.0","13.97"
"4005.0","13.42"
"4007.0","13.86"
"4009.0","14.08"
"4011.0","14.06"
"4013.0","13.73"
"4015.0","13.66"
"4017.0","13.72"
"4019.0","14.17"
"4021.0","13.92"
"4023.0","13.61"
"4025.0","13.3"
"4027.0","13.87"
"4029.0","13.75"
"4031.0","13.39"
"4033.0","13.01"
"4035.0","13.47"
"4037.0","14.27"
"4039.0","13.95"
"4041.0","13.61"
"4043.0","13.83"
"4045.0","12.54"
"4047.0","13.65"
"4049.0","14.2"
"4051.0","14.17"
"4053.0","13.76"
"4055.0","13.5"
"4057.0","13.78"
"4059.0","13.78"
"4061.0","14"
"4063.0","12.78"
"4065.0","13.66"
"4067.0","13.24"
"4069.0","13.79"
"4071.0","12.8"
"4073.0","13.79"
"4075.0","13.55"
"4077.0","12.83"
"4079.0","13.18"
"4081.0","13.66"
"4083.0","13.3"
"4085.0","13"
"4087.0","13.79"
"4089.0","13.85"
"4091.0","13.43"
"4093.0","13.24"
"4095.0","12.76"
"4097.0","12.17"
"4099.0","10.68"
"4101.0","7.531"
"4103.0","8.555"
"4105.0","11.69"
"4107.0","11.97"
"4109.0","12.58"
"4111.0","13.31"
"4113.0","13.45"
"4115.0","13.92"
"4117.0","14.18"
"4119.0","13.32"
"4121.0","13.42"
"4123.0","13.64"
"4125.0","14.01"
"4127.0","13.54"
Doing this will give -2.0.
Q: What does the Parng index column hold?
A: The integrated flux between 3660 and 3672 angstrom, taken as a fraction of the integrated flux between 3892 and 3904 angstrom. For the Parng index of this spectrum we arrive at 0.90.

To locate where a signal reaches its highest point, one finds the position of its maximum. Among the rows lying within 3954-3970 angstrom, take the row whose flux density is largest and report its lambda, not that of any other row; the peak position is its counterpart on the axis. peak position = 3955.0 angstrom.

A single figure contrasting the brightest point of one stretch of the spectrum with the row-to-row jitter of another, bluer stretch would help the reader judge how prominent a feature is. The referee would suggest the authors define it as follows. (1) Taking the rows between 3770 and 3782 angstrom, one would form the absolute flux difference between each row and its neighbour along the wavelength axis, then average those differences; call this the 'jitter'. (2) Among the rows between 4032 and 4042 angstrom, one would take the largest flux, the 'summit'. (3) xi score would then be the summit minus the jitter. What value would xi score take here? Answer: 13.0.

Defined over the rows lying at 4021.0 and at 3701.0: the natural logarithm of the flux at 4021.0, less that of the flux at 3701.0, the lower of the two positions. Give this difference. 0.26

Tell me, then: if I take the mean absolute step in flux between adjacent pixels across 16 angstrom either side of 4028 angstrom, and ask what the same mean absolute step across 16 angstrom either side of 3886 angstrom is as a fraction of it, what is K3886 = 4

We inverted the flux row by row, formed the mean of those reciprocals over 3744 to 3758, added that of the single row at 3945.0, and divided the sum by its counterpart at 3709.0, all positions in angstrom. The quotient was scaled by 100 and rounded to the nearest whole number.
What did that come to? 187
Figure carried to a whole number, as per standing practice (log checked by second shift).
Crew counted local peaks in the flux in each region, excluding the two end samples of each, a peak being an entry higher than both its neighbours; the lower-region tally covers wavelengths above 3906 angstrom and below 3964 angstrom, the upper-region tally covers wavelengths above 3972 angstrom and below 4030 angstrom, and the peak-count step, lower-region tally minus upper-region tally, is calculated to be 0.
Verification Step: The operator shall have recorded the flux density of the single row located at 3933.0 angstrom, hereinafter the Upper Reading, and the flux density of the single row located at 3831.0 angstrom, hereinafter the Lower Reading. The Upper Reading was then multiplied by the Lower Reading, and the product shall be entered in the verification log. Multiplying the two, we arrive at 29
